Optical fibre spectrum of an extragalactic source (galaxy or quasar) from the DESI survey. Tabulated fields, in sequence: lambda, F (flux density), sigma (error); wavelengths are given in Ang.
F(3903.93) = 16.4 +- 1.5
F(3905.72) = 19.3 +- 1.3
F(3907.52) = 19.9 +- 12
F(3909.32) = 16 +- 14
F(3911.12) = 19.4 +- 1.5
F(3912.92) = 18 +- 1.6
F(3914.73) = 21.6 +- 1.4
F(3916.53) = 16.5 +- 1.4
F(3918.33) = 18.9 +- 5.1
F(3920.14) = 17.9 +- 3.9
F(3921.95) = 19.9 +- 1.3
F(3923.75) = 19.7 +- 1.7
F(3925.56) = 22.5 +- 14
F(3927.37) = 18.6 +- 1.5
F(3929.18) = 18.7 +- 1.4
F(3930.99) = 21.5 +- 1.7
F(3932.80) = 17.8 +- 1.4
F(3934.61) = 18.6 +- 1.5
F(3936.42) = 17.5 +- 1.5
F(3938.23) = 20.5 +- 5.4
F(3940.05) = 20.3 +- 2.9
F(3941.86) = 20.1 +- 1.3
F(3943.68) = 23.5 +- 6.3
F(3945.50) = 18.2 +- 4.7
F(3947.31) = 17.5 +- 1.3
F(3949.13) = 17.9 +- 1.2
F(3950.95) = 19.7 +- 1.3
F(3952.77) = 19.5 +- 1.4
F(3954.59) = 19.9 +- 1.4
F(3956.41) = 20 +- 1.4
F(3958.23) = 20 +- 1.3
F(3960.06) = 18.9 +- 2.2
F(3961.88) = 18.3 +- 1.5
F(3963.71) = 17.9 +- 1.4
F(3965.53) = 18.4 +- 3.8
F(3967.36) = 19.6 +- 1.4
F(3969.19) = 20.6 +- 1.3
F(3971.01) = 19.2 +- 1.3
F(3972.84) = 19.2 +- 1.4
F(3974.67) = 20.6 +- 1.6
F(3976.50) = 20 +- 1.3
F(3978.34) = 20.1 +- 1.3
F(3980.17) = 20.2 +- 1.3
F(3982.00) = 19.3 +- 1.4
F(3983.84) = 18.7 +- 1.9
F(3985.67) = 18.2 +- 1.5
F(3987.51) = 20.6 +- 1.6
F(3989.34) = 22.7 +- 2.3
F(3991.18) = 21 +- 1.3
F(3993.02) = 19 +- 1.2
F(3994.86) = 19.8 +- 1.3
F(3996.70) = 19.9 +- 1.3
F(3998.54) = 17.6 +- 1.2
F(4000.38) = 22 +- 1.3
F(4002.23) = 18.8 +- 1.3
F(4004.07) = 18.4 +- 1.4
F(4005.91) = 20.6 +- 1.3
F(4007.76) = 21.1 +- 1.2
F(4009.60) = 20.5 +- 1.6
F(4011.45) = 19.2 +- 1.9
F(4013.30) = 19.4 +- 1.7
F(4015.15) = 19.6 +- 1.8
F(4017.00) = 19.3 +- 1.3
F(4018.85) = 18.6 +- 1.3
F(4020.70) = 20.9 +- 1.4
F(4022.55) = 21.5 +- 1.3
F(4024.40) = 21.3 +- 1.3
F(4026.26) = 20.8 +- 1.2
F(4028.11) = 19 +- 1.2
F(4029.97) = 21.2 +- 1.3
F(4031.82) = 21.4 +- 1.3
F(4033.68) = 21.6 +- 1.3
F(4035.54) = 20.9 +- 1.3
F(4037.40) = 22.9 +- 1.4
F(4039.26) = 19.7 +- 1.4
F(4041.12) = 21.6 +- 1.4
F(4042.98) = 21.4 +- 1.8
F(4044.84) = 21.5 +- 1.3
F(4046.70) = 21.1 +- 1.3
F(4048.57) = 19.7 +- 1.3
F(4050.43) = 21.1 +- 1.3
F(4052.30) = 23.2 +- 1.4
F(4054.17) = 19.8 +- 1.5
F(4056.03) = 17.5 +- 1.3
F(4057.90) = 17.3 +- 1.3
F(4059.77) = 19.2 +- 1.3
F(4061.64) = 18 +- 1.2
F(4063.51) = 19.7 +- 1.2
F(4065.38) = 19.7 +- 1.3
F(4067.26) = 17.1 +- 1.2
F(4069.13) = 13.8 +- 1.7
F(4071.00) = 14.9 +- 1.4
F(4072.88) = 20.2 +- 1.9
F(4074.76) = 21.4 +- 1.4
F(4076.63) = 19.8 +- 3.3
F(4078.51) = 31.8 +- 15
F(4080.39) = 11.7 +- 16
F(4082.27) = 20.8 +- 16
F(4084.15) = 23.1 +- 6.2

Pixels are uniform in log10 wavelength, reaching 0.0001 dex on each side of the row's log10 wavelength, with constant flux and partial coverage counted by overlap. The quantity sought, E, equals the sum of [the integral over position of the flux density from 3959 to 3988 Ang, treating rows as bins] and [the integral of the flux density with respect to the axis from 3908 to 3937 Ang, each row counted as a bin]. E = 1111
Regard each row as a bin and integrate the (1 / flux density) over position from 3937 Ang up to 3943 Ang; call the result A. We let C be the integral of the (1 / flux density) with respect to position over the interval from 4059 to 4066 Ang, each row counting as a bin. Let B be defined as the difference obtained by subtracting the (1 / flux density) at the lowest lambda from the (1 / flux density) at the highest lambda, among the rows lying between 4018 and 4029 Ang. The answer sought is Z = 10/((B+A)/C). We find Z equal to 12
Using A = 0.30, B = -0.001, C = 0.37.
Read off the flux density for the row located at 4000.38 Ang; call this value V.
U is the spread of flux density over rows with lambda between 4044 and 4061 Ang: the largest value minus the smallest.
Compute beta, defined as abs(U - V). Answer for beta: 16.1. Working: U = 6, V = 22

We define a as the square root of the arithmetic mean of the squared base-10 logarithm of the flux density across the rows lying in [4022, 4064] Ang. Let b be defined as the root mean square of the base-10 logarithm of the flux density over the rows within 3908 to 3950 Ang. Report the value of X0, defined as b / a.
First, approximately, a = 1.31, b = 1.28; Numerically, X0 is 0.978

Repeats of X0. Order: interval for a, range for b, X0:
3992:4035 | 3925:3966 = 0.988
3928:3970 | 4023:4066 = 1.018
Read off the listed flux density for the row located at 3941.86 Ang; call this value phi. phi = 20.1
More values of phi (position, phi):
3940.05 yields 20.3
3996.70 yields 19.9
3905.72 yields 19.3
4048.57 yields 19.7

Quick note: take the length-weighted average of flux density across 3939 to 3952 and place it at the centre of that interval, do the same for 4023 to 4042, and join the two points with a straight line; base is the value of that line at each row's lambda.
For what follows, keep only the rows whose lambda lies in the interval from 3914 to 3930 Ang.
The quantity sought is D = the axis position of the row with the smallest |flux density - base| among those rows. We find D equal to 3918.33 Ang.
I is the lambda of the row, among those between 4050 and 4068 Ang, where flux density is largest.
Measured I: 4052.30 Ang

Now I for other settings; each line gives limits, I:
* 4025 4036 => 4033.68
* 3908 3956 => 3943.68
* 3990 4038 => 4037.40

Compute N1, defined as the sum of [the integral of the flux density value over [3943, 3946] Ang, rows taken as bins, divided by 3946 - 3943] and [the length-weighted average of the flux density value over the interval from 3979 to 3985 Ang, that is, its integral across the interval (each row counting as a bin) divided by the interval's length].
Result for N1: 40.4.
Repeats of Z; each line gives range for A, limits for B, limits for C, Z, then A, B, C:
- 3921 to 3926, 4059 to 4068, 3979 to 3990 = 22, 0.24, 0.006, 0.56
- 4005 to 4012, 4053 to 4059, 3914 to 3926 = 18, 0.34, 0.007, 0.62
